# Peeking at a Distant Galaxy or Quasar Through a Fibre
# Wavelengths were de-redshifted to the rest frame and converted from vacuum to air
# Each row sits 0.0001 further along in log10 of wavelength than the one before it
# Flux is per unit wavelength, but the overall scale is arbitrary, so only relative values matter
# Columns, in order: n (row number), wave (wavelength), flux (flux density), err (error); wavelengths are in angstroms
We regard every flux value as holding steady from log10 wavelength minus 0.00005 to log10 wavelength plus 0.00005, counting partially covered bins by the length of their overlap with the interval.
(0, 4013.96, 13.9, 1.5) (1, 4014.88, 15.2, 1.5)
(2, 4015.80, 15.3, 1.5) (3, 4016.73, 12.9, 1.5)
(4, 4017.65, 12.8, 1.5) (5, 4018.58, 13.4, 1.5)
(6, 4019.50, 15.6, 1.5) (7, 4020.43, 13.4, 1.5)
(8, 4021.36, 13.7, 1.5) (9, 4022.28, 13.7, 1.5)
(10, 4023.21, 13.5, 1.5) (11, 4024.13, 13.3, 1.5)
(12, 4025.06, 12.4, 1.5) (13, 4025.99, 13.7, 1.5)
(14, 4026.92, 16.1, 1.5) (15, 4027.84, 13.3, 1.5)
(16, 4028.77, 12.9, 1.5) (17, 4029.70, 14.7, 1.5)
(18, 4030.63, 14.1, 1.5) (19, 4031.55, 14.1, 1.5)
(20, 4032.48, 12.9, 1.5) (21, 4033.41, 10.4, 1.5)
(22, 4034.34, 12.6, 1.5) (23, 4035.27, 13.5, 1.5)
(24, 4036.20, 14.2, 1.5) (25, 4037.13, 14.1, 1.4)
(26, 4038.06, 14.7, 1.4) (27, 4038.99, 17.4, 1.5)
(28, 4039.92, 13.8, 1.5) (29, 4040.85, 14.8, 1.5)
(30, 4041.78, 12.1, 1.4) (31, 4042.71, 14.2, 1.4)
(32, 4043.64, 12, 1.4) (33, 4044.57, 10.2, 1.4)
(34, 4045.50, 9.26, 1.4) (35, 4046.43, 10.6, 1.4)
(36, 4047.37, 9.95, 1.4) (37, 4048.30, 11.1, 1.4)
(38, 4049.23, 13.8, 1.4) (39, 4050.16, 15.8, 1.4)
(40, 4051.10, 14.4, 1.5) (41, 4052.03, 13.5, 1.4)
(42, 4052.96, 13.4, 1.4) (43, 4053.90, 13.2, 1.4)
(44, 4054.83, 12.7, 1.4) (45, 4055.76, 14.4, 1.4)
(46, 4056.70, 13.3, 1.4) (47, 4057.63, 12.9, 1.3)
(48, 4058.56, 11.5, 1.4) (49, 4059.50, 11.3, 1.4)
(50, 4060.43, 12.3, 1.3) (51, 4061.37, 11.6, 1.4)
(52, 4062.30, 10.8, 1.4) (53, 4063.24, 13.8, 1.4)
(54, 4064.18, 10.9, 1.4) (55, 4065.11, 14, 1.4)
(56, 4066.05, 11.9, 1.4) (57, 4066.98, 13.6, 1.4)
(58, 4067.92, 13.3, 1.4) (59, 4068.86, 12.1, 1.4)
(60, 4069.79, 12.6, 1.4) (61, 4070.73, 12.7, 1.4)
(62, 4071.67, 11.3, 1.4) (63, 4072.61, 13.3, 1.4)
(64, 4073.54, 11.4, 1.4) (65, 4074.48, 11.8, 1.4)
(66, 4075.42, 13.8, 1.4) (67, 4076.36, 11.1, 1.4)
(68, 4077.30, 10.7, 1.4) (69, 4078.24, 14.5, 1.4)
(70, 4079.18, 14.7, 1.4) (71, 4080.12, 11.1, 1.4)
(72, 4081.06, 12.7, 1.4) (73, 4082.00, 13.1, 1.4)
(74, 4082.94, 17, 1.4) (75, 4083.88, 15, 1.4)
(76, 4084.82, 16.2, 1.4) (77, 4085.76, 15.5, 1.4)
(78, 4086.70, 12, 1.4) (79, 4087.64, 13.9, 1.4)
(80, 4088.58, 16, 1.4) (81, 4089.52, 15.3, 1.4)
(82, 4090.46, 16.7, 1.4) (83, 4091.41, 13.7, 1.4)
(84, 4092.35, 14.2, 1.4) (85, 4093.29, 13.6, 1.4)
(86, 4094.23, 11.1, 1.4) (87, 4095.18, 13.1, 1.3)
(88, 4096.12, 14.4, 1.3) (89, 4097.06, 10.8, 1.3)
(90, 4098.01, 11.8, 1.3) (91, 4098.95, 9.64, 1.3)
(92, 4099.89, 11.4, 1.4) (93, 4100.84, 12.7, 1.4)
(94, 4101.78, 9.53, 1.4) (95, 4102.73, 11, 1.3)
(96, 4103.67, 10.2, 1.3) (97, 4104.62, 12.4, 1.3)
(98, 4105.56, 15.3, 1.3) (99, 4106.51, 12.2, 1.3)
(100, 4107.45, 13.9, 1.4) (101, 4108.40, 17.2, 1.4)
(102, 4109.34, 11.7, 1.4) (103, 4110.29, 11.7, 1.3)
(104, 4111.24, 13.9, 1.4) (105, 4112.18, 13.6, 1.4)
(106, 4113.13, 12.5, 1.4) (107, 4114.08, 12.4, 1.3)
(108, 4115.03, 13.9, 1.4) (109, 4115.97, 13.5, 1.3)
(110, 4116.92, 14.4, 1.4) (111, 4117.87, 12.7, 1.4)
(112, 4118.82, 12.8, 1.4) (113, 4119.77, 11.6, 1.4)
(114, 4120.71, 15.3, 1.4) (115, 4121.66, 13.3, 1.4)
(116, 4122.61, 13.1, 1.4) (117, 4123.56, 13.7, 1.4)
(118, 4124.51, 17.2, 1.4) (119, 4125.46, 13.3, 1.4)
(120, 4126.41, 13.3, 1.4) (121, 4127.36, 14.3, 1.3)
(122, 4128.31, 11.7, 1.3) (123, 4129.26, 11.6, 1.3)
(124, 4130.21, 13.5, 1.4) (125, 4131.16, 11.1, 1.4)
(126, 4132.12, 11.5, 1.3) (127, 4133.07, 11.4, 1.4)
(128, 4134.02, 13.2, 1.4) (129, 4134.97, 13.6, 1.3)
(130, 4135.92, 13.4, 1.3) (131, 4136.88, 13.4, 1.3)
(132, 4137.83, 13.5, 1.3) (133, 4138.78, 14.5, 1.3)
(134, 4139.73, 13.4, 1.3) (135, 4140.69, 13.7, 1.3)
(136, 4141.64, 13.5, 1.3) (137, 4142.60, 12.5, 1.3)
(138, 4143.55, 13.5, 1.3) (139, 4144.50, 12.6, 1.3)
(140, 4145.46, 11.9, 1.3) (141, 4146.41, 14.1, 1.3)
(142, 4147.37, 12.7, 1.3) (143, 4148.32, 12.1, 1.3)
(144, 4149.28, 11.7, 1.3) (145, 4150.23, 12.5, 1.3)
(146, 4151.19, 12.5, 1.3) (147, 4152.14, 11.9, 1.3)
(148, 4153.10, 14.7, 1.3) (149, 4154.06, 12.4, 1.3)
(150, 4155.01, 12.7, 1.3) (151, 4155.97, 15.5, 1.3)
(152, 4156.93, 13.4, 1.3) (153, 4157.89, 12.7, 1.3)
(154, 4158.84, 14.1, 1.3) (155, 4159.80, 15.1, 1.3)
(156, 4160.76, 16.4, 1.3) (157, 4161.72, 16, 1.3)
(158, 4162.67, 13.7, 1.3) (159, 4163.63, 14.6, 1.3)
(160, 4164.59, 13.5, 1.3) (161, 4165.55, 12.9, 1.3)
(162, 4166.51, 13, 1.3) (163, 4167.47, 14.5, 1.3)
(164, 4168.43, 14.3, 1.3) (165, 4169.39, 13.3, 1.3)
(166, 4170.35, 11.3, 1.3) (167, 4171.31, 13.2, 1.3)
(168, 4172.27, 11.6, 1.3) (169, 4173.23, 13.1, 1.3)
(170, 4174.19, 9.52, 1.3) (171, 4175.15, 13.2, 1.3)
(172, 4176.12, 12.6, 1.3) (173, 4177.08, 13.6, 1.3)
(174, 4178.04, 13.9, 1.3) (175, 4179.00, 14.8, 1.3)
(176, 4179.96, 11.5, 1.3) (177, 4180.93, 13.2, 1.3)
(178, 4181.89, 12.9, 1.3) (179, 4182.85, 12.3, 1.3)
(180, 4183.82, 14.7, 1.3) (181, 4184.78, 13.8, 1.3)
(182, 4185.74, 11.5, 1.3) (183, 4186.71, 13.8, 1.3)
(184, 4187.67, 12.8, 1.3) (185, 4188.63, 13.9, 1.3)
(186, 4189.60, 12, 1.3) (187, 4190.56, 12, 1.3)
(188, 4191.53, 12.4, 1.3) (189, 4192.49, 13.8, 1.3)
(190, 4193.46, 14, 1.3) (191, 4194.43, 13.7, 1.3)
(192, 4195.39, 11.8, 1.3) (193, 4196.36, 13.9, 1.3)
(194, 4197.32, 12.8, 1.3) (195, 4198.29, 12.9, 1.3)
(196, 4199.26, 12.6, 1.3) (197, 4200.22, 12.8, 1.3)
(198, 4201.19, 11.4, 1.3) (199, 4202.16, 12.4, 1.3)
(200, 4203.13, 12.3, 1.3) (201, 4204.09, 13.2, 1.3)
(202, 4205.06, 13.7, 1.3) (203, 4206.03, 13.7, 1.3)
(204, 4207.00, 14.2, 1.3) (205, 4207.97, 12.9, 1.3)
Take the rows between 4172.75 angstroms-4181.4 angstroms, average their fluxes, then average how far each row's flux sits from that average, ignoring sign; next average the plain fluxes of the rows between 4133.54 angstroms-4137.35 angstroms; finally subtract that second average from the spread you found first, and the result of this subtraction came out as -12.3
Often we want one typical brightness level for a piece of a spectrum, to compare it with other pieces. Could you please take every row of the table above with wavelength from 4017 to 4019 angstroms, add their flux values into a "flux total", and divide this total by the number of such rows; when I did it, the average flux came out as 13.1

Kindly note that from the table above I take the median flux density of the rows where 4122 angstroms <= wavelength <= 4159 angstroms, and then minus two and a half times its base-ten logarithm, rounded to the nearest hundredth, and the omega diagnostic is -2.81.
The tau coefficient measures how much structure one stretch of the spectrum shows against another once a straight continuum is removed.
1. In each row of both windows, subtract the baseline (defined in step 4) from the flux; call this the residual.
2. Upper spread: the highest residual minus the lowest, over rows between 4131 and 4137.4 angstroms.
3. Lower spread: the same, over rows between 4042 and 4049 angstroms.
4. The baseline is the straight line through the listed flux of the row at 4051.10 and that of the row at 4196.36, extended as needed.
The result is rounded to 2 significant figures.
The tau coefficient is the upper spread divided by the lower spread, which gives 0.51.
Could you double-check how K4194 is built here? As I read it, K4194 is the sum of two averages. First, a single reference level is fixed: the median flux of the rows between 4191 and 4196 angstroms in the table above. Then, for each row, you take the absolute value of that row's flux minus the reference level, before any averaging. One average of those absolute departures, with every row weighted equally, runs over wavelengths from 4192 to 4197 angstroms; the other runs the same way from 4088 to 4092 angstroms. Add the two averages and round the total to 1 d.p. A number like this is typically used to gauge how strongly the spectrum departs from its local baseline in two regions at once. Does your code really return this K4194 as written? 2.2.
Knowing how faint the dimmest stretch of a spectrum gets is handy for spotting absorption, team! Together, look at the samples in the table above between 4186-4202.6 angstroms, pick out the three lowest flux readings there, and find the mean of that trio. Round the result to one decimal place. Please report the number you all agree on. 11.7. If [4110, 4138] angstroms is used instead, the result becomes 11.3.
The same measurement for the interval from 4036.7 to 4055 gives 9.8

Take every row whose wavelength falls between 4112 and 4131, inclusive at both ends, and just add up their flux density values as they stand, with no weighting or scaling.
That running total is 268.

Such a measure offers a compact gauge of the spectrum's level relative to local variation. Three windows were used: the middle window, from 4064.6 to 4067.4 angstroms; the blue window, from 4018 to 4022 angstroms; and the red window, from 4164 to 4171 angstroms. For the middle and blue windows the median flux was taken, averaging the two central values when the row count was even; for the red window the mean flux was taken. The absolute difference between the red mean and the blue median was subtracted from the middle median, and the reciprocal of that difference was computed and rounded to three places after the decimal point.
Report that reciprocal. 0.075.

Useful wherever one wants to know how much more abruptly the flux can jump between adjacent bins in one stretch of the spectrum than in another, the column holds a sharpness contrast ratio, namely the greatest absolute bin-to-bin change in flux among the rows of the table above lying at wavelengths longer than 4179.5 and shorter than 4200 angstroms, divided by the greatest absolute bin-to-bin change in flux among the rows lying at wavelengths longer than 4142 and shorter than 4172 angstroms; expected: 0.86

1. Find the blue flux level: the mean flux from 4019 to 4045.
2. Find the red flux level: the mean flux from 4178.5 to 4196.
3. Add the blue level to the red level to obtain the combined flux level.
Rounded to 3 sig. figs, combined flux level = 26.7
